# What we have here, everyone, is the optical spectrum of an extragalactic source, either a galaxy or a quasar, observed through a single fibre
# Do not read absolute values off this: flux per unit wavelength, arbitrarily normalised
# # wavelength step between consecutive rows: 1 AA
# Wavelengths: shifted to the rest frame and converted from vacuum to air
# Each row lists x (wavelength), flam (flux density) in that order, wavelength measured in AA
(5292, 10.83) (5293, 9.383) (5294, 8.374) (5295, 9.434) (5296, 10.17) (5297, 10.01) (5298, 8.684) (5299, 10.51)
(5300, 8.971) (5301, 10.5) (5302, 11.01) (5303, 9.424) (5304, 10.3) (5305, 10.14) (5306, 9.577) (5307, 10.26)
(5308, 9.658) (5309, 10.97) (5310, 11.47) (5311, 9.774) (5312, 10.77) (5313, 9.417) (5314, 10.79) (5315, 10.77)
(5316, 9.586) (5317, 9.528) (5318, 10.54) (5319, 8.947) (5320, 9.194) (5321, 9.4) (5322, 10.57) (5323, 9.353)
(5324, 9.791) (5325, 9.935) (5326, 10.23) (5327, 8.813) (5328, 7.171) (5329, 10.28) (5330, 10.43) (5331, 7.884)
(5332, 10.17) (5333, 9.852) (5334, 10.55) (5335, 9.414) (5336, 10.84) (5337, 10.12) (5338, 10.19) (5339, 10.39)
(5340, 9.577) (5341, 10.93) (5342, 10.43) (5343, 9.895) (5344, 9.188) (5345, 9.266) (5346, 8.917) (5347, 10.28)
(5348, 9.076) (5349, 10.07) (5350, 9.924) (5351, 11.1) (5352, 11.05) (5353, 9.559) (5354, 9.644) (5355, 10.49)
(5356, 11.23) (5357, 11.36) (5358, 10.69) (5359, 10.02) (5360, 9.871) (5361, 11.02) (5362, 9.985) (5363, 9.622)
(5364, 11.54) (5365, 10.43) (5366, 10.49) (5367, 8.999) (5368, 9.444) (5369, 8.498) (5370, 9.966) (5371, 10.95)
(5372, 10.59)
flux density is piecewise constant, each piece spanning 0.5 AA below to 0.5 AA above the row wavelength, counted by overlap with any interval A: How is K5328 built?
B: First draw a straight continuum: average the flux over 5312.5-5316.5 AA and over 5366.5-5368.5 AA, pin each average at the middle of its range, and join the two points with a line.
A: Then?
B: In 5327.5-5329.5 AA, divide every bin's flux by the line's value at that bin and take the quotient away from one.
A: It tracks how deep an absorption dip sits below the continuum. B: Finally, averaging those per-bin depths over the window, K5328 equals 0.118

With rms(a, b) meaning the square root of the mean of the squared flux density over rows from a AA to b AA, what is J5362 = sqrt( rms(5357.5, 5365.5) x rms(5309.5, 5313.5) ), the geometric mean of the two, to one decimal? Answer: 10.4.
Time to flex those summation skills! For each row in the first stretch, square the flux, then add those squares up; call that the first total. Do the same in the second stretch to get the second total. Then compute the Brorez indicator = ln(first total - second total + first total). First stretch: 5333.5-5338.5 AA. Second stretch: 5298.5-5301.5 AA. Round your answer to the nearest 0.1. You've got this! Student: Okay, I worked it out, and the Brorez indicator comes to 6.6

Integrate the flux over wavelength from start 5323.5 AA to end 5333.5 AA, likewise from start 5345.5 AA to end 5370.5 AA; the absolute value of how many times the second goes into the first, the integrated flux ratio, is 0.37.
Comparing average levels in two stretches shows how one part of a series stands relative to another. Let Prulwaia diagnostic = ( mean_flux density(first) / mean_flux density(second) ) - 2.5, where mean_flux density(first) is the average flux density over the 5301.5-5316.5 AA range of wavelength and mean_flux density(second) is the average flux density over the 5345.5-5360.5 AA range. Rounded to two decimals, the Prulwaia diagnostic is -1.50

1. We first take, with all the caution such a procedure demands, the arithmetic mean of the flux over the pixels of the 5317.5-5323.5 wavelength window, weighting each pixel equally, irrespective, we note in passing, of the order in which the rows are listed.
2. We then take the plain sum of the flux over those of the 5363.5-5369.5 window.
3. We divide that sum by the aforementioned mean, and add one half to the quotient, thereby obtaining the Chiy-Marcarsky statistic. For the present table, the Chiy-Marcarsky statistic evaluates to 6.6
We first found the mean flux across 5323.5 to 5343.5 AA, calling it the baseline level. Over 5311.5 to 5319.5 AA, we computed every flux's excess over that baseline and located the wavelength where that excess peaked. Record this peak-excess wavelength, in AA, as 5314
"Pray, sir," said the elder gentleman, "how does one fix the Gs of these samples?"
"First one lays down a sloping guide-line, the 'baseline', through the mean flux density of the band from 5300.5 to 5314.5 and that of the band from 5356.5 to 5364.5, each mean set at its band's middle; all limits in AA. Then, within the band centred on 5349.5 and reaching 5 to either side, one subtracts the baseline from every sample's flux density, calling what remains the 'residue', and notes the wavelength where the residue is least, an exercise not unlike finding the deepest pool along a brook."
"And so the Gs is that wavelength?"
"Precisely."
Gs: 5346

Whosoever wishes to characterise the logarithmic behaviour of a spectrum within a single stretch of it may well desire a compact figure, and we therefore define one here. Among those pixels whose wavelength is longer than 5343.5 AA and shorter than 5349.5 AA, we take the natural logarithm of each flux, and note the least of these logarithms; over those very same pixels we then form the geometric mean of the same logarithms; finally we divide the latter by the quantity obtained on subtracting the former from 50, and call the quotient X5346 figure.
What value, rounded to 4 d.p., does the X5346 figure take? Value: 0.0470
